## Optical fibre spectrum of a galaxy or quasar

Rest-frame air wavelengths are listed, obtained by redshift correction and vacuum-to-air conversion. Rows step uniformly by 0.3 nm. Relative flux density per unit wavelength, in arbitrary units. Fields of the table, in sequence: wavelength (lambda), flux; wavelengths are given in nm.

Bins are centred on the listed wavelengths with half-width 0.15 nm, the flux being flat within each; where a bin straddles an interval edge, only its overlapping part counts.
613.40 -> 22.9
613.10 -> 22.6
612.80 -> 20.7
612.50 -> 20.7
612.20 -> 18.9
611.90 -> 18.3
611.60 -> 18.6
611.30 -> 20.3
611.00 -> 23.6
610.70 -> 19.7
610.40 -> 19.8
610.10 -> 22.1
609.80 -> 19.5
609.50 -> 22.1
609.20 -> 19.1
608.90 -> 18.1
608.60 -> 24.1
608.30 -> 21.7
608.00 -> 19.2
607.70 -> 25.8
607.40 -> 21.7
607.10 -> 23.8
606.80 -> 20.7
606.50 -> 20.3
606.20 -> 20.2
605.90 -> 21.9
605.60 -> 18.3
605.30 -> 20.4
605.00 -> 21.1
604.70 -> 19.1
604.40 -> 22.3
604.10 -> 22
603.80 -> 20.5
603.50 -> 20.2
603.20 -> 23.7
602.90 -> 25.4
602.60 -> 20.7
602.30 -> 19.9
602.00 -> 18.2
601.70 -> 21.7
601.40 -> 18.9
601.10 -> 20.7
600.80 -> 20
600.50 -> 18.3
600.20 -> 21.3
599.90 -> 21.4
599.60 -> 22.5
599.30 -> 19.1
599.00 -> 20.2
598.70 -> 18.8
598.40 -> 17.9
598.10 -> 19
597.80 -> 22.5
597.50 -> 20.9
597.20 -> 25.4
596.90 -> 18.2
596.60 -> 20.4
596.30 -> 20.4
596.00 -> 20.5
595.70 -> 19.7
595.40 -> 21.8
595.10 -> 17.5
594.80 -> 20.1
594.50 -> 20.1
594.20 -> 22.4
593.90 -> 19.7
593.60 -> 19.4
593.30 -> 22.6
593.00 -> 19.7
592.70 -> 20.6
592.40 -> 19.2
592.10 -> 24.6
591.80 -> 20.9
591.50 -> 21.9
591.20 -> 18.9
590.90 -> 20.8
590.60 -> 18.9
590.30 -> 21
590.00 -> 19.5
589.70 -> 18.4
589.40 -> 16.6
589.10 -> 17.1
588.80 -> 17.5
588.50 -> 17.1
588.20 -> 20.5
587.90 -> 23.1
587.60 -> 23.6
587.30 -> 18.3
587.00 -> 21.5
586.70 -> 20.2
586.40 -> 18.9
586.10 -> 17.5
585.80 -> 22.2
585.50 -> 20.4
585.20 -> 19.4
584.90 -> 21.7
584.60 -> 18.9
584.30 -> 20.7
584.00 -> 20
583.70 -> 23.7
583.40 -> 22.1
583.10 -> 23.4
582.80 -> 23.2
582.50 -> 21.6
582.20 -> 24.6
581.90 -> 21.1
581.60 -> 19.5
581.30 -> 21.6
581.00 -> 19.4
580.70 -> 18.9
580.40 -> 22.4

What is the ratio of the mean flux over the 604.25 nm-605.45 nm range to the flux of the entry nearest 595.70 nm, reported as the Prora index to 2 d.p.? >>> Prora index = 1.05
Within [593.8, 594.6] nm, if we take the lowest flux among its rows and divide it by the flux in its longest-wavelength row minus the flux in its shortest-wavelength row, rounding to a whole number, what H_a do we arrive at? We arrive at 49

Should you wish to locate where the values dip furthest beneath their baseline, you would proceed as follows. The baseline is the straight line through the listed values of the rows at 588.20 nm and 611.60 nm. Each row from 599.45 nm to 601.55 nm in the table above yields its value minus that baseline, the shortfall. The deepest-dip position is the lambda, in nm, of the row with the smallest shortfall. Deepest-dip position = 600.50 nm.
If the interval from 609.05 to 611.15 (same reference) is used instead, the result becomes 609.20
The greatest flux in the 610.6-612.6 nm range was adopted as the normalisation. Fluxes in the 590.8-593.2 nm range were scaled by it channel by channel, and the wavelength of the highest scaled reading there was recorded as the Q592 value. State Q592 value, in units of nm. 592.10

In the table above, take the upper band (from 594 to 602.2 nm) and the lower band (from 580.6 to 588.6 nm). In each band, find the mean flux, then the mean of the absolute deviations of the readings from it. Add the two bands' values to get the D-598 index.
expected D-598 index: 2.99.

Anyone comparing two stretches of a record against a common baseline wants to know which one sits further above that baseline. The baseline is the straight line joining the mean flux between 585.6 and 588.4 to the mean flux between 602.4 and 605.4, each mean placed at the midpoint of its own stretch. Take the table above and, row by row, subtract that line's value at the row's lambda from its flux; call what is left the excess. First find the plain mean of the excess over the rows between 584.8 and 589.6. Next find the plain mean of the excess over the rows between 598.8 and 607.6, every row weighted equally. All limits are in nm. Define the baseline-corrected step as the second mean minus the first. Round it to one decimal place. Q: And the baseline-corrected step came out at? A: 0.3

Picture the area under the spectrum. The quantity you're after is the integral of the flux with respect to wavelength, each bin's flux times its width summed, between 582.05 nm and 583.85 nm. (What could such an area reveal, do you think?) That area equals 42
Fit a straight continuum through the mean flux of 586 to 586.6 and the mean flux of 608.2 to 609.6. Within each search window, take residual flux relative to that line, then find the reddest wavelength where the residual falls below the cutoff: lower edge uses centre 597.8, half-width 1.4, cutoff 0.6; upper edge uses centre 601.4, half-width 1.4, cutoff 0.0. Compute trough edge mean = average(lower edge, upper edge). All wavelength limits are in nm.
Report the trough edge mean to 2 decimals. 600.65 nm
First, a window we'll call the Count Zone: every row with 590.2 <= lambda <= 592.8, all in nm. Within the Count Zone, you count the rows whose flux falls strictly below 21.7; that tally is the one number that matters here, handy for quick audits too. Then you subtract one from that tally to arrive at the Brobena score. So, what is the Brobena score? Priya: 6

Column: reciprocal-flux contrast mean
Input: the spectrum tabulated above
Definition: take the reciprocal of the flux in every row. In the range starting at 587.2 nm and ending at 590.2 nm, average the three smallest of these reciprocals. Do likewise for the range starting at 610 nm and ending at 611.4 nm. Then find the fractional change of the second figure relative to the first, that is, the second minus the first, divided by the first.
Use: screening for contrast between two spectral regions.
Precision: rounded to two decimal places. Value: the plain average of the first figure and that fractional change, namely 0.03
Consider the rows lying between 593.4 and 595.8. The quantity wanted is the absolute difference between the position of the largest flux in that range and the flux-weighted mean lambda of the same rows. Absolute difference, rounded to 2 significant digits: 0.45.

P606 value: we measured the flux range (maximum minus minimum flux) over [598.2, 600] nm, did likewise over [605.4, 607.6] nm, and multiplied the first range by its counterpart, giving 25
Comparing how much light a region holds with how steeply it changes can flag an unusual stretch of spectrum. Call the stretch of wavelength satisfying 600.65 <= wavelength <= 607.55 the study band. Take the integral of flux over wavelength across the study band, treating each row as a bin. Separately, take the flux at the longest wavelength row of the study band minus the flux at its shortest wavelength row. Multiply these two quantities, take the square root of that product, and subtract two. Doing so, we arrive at 13.7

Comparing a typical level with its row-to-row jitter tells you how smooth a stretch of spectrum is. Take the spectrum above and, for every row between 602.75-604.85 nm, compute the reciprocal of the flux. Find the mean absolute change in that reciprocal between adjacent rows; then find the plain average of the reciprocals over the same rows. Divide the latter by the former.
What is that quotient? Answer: 12.4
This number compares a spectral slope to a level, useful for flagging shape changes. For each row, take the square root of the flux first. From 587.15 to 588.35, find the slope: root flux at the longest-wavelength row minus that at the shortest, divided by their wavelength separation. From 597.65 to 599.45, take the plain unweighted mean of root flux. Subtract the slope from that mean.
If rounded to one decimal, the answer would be 4.1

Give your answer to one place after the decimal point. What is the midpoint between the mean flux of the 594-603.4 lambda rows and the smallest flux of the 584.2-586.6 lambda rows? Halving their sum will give 19.0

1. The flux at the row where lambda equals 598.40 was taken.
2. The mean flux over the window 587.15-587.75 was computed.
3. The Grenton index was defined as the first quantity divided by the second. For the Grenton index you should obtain 0.85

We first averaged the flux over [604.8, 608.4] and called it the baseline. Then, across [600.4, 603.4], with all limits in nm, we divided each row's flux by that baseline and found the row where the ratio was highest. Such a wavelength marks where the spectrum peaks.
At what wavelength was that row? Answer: 602.90 nm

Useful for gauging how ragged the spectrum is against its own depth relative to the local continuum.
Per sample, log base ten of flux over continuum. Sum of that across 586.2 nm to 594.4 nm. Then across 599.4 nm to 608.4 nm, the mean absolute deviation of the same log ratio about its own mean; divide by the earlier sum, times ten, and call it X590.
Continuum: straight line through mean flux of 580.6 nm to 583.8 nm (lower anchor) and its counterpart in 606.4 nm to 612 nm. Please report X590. -0.34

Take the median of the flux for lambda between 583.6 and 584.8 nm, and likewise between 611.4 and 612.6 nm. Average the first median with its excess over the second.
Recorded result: 11.0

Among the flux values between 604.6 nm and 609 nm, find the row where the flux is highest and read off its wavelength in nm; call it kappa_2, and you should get 607.70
